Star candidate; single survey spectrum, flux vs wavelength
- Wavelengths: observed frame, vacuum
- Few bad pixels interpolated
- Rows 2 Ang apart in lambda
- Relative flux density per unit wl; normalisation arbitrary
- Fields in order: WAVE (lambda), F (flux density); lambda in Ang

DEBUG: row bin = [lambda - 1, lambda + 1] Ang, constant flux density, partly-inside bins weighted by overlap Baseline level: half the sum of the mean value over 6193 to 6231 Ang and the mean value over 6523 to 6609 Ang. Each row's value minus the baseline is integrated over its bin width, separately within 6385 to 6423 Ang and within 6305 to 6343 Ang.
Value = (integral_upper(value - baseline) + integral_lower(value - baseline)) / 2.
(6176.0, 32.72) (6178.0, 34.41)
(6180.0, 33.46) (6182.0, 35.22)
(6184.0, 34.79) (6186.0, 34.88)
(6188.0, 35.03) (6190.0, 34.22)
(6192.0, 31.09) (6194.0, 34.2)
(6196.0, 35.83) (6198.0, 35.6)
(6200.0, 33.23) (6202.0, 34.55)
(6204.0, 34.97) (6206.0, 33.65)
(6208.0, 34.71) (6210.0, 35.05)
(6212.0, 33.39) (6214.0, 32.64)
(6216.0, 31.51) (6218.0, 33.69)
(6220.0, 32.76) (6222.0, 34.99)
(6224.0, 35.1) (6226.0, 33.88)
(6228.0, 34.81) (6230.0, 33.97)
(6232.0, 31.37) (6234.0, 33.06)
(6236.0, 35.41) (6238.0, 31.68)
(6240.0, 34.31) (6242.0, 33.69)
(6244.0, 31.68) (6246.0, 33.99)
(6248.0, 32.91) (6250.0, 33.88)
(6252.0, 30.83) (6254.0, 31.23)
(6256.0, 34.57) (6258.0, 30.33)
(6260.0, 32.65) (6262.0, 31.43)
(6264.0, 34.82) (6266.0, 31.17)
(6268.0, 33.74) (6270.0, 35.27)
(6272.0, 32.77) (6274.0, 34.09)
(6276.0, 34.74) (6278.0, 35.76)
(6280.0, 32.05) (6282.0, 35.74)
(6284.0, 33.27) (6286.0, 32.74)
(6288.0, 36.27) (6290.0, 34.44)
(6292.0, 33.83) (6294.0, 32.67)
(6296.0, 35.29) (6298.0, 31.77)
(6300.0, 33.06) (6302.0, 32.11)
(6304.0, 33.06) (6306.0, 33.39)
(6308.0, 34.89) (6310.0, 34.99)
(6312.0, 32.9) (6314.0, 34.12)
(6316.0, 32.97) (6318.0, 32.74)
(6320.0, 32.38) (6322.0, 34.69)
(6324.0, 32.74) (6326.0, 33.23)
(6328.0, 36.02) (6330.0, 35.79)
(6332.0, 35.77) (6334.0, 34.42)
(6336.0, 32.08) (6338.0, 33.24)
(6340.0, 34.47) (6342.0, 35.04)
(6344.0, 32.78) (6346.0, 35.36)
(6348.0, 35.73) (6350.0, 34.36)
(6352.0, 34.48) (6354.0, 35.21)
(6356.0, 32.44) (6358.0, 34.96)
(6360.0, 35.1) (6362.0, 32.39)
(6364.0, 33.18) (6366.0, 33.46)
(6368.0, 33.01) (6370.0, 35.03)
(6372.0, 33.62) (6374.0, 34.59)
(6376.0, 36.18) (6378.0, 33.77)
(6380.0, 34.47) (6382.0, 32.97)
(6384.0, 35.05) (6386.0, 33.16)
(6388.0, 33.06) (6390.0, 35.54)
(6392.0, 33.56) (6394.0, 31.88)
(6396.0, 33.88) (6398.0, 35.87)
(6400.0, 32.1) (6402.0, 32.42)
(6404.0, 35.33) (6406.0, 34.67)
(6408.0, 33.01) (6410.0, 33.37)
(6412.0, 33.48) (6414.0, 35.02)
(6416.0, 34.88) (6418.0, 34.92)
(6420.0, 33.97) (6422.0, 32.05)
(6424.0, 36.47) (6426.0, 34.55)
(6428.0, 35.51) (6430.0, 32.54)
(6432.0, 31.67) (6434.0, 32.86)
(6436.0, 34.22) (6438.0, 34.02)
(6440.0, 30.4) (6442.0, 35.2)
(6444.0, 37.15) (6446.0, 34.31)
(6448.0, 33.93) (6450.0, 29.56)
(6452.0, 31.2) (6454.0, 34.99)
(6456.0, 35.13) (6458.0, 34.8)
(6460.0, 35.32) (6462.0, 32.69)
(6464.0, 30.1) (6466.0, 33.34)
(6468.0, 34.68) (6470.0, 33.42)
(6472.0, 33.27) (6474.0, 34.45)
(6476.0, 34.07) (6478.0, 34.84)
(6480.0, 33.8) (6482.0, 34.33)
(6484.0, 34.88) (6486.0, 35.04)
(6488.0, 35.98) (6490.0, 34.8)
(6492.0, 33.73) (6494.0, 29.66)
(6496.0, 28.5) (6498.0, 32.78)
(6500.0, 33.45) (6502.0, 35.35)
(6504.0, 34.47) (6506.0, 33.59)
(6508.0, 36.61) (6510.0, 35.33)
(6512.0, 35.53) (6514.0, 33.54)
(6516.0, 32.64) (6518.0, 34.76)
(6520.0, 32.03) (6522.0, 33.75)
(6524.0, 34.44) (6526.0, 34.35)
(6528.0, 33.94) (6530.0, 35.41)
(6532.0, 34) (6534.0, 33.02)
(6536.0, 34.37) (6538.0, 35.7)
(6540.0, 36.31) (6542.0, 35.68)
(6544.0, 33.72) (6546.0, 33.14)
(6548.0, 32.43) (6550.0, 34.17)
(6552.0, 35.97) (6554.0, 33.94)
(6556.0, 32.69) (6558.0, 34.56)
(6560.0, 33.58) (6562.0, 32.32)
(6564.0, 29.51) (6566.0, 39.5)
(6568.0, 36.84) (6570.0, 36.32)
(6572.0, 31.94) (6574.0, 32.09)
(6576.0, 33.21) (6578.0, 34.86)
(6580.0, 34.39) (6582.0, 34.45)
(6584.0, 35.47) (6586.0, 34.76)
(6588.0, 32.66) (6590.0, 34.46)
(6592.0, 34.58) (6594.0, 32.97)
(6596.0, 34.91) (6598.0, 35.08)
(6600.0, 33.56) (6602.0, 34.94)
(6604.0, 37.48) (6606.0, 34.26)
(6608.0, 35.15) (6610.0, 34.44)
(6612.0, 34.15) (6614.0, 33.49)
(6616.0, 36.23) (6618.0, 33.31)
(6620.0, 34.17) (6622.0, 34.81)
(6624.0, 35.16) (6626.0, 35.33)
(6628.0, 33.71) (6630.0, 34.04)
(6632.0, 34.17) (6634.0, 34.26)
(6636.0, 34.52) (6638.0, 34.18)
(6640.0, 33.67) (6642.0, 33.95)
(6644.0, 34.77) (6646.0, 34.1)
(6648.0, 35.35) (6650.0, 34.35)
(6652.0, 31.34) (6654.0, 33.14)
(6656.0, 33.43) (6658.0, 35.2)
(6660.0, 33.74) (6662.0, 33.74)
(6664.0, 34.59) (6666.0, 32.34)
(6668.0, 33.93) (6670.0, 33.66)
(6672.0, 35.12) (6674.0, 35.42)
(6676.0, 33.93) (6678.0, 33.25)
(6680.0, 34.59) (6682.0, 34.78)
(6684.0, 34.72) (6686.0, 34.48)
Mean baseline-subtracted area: -13.2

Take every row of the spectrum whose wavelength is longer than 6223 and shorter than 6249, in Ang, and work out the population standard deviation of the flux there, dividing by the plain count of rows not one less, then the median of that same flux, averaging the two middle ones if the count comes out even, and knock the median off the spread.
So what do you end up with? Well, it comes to -32.6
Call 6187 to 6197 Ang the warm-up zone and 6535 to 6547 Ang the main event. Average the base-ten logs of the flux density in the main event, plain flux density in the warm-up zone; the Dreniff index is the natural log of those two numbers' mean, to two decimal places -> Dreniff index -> 2.88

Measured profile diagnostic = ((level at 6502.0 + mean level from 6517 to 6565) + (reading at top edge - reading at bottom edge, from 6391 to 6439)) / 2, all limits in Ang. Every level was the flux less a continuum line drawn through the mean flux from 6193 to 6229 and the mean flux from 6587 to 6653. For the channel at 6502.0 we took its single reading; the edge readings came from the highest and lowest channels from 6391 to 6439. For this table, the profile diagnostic 0.55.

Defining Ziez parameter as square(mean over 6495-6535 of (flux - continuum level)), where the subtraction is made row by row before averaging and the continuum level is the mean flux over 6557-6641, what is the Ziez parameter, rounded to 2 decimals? 0.24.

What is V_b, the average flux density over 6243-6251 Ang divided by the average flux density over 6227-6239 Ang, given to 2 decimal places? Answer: 0.99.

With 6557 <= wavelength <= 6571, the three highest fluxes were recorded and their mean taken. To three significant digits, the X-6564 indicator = 37.6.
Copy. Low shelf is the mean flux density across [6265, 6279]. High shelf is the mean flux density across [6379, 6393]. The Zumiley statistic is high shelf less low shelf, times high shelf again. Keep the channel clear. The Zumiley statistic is 1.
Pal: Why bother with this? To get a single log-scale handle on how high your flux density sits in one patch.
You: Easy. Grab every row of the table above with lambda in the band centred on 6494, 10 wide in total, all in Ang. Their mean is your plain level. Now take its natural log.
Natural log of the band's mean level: 3.462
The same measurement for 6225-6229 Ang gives 3.536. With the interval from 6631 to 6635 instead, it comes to 3.533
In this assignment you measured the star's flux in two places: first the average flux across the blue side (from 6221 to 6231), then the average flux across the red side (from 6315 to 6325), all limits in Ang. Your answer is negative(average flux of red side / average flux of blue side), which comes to -0.96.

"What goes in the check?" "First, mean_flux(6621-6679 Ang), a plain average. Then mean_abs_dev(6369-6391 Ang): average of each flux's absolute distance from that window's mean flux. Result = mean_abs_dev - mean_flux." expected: -33.2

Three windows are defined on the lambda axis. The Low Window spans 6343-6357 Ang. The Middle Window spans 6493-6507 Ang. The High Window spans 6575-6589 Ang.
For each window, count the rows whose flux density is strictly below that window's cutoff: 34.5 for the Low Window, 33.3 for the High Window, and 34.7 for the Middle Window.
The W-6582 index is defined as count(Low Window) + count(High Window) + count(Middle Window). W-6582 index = 12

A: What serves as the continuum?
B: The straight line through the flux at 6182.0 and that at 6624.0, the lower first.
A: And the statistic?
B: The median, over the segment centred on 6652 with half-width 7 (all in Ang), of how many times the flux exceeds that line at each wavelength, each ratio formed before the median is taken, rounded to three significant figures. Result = 0.970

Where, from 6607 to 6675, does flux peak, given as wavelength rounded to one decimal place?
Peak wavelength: 6616.0 Ang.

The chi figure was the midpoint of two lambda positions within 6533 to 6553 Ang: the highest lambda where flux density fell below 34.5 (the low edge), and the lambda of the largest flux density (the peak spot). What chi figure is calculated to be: 6545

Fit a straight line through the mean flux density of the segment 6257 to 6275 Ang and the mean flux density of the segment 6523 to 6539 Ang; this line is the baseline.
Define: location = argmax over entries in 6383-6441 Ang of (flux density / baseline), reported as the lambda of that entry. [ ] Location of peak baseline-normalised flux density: 6424.0 Ang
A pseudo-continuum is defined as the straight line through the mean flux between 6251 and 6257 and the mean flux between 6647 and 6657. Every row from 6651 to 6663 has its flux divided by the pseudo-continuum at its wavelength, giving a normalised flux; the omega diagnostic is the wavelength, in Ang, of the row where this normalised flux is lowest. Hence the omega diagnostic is 6652.0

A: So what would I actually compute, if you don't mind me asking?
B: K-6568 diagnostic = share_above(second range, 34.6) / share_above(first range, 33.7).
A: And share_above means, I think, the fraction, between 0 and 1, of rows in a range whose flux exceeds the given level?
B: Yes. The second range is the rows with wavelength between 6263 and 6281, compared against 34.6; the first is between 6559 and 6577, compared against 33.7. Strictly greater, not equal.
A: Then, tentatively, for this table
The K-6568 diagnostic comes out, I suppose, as 1.3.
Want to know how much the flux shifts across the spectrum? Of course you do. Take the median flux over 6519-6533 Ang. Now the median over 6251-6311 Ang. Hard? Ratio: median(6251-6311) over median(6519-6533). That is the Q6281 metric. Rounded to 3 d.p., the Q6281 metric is 0.980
